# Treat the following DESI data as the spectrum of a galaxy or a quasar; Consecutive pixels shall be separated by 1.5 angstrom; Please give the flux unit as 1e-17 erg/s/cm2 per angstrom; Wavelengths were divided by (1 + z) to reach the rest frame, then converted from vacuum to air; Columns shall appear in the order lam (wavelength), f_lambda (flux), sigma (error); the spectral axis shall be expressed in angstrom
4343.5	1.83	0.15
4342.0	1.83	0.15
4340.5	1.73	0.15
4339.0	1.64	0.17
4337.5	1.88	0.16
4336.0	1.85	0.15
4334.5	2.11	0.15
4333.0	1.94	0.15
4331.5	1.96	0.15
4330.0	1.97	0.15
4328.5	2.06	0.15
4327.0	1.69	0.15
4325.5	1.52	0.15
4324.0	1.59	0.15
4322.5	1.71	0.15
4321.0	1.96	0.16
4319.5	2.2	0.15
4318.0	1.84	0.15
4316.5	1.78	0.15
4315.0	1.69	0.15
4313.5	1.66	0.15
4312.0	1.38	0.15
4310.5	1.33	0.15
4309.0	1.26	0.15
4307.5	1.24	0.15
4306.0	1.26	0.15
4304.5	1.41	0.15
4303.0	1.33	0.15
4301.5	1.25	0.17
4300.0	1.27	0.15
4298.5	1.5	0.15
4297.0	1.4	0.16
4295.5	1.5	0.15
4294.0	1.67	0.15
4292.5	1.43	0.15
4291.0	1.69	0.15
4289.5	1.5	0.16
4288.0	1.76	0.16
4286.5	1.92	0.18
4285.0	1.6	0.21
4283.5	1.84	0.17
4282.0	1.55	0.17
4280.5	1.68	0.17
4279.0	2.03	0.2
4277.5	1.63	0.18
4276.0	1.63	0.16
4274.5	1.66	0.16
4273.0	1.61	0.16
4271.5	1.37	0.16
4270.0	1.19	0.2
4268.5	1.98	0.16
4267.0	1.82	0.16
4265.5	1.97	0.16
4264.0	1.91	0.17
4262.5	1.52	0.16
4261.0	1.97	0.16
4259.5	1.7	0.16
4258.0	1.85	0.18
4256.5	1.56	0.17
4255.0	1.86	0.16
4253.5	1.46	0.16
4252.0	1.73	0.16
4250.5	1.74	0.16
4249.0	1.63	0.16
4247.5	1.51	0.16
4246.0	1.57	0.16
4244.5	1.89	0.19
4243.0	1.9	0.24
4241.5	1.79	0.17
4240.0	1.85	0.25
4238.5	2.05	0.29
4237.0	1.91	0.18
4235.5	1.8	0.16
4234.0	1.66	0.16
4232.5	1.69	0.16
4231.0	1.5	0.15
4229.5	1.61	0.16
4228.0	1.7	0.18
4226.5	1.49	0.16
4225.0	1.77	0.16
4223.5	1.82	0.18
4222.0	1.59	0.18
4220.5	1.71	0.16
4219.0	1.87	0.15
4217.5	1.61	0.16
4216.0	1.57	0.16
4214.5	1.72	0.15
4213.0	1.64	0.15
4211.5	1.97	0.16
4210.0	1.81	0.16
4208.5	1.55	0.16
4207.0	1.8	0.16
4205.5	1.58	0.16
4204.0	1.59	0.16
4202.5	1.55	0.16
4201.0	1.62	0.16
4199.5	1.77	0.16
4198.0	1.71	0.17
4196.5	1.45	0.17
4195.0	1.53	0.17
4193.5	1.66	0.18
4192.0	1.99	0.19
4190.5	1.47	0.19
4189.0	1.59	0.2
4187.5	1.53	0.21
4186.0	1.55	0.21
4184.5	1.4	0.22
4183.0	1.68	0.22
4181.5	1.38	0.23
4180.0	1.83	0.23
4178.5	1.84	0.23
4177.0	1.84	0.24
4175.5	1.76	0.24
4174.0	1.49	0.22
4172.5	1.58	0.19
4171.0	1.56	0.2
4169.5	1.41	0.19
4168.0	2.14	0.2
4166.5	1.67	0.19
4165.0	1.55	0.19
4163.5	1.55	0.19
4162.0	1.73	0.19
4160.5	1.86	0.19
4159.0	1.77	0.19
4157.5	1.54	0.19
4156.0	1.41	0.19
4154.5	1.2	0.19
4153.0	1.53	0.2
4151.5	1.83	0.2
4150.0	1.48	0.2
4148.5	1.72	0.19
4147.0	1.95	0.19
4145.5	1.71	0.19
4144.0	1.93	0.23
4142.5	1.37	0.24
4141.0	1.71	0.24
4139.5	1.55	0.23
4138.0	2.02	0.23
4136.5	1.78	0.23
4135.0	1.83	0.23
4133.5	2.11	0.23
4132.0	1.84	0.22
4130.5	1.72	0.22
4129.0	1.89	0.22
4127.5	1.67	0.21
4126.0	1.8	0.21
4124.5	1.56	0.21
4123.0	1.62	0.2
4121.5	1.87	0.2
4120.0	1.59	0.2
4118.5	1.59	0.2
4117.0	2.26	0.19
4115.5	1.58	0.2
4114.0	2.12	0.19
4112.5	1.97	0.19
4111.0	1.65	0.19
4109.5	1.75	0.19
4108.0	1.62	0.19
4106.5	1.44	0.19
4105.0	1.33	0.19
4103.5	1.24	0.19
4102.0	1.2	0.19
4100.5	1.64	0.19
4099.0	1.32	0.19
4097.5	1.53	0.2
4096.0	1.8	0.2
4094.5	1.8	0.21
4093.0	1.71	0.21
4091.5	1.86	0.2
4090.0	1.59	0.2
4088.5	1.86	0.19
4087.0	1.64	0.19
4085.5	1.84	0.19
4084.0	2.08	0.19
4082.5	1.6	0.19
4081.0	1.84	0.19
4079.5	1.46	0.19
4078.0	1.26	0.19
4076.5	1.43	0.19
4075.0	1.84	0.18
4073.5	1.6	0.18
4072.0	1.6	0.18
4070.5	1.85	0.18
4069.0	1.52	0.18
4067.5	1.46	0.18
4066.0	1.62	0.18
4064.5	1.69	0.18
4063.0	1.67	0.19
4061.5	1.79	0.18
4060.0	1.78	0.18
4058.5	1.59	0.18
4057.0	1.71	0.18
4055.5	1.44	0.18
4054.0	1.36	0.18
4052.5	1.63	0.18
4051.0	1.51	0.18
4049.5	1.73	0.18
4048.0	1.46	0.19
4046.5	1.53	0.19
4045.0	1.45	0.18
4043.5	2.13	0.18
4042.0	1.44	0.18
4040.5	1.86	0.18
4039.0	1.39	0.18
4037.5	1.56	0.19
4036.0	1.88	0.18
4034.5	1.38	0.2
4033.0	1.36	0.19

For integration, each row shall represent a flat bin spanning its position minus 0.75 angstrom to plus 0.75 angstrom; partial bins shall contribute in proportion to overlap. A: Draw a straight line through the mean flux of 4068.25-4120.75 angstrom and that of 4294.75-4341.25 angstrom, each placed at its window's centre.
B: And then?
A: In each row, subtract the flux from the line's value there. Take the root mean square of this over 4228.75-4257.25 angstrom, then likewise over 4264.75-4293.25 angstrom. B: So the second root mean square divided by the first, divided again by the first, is 6.9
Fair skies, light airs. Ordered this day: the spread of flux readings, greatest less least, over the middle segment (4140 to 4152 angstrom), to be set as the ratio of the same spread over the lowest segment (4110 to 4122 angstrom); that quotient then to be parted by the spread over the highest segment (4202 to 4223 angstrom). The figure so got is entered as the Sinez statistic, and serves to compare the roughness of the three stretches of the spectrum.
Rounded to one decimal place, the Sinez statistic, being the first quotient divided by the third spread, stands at 2.0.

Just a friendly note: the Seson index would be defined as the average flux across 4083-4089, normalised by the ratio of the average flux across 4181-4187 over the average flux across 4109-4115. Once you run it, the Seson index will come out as 2.3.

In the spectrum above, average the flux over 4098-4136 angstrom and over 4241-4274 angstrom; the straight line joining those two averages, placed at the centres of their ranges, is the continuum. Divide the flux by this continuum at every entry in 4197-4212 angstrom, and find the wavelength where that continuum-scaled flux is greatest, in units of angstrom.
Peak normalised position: 4211.5 angstrom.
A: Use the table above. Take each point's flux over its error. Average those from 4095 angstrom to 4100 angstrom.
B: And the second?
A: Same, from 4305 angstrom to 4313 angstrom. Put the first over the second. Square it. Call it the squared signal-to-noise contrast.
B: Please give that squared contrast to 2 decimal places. 0.83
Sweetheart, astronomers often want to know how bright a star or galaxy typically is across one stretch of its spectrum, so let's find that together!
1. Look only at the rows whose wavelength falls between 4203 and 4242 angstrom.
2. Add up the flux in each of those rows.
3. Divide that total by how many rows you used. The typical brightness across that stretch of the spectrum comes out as 1.72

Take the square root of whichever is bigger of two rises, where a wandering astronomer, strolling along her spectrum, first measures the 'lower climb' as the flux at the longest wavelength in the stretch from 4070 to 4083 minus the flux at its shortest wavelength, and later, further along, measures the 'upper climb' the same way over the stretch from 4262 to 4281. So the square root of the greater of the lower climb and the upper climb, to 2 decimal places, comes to 0.40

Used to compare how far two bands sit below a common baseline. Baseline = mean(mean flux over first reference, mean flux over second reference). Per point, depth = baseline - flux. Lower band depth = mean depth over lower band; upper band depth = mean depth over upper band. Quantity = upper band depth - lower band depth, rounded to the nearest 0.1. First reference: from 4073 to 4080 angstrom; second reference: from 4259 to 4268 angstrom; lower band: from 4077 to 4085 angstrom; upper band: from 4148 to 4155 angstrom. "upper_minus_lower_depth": 0.1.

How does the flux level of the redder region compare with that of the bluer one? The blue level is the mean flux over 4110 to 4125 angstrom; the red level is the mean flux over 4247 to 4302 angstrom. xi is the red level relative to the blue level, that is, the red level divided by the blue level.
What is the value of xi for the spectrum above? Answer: 0.92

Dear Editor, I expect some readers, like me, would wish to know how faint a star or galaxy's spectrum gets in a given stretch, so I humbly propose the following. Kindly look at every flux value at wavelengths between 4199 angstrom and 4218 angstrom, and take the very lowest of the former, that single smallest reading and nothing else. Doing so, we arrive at 1.55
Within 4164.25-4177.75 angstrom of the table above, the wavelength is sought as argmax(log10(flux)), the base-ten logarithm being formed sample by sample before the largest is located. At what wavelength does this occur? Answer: 4168.0 angstrom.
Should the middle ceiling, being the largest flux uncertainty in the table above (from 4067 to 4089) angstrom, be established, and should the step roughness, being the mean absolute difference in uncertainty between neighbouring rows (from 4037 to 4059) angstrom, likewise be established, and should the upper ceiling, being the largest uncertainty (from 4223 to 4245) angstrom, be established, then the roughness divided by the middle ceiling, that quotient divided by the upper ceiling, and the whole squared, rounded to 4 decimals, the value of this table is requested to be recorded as 0.0015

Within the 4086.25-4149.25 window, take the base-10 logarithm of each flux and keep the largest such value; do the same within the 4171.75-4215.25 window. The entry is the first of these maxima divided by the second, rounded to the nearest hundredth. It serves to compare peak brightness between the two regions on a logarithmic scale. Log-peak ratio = 1.18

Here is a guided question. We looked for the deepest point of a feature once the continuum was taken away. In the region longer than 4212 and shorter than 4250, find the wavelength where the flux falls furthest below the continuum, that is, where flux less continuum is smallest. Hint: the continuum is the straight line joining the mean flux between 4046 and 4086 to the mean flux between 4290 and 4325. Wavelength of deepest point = 4226.5 angstrom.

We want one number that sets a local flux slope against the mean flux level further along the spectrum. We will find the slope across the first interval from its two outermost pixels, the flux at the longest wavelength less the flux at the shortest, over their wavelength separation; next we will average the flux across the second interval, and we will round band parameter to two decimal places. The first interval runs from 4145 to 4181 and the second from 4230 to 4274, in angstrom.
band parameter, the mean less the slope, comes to 1.72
